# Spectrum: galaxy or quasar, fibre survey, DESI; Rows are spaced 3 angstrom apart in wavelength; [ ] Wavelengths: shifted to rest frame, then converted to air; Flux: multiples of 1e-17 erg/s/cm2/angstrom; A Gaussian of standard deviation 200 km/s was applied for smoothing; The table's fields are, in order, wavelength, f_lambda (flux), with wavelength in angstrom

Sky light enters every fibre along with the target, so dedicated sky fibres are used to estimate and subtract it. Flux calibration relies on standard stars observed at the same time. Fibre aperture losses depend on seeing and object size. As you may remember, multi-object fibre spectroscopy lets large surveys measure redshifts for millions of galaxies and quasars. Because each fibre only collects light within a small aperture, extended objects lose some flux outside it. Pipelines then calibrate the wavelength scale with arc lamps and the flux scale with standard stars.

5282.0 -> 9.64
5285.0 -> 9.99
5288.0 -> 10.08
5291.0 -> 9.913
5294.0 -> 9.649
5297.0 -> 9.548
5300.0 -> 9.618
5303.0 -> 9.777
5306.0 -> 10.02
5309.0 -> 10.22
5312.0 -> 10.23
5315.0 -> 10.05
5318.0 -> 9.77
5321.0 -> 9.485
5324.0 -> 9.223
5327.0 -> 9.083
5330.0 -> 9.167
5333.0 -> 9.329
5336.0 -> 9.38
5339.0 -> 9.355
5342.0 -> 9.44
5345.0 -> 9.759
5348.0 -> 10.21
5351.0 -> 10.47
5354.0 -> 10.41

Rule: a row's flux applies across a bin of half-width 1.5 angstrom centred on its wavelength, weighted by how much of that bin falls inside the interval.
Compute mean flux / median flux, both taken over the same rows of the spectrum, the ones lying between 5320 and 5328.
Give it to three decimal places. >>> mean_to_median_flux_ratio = 1.004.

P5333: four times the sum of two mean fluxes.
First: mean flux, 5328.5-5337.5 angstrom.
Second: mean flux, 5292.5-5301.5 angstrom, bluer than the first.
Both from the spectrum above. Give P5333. 75.6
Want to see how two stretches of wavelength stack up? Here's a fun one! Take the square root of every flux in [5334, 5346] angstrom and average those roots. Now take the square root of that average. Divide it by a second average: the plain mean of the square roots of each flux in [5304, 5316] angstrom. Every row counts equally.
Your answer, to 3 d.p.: 0.551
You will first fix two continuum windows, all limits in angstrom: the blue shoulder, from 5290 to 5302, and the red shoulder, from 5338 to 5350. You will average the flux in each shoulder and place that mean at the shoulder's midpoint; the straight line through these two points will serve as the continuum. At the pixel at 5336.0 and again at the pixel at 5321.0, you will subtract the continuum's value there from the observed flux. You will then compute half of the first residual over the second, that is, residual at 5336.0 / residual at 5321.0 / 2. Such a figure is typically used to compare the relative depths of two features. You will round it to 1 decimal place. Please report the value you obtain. 0.8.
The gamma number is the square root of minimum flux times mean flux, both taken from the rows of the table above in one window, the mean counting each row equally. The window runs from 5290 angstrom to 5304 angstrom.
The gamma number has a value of 9.62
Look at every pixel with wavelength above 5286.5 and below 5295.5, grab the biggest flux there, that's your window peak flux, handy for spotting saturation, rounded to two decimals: 10.08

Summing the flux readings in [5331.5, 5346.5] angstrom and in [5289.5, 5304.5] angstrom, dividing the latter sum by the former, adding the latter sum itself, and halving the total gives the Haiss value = 24.8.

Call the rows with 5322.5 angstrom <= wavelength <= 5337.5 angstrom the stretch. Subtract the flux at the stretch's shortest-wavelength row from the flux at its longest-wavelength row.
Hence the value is 0.2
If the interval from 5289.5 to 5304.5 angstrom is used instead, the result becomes -0.1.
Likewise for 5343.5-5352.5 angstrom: 0.7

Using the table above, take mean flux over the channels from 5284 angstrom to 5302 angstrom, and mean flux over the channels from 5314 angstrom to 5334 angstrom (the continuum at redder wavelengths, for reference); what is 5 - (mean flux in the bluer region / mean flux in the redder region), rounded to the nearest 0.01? 3.96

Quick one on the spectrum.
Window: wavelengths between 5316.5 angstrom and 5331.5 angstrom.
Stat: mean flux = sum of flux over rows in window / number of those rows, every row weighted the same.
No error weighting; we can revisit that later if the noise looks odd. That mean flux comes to 9.35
